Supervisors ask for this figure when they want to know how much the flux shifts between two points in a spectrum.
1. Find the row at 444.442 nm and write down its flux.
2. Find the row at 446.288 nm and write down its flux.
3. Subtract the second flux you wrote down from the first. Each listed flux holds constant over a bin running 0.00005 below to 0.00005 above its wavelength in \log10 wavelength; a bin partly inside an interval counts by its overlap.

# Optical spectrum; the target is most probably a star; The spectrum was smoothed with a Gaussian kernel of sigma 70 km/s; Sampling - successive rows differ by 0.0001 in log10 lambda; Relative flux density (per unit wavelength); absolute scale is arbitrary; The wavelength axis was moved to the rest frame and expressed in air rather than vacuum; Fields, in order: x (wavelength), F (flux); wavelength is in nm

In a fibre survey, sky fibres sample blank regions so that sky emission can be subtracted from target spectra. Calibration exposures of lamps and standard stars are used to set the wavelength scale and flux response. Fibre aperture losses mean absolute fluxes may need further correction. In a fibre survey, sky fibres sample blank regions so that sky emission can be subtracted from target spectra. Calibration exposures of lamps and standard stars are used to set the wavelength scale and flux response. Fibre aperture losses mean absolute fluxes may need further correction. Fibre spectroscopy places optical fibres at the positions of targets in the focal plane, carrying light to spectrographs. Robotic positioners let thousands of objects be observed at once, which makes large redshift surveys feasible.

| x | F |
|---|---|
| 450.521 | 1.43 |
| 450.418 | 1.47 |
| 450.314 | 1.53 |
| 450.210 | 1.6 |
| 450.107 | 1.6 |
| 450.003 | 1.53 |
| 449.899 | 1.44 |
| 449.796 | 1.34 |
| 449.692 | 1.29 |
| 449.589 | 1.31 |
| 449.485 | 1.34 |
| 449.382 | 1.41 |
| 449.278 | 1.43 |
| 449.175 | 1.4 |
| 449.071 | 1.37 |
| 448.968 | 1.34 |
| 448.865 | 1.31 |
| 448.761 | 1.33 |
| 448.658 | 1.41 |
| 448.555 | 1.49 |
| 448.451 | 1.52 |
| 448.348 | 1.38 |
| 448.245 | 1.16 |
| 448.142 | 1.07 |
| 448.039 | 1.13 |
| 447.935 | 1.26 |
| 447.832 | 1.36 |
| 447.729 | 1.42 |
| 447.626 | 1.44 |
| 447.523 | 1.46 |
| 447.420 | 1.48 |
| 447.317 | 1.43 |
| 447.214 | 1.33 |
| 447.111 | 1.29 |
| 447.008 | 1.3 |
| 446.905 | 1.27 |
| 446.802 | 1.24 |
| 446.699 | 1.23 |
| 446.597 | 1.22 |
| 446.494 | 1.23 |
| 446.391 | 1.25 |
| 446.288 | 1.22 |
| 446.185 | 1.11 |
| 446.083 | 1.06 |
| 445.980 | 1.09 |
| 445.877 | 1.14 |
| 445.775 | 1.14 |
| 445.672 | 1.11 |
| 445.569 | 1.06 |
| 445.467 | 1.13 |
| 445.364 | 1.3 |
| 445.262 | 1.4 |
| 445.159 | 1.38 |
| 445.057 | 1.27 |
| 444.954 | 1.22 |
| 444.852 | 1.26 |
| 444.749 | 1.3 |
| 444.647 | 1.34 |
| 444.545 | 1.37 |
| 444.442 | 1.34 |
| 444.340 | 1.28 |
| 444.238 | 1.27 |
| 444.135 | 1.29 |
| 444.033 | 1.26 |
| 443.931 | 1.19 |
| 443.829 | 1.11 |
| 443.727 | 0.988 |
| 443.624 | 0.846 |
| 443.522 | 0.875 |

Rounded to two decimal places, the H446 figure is 0.12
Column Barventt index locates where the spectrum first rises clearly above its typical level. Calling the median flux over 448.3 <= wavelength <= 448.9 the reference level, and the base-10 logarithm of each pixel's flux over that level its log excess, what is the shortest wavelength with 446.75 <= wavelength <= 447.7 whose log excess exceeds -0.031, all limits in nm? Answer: 447.008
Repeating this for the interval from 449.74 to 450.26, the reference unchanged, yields 449.796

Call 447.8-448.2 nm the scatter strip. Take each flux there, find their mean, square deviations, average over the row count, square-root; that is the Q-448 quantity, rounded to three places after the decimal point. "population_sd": 0.113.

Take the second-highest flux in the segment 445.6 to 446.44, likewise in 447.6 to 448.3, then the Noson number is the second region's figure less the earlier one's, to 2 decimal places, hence 0.20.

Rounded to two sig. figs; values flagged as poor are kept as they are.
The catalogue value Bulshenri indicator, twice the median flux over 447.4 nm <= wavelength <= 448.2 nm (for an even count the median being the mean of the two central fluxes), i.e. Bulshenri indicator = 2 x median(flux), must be 2.8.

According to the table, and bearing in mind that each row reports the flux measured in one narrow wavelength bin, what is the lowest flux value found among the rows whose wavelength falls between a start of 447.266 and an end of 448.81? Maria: 1.07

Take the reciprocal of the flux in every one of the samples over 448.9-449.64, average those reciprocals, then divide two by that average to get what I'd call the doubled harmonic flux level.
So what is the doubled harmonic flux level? 2.7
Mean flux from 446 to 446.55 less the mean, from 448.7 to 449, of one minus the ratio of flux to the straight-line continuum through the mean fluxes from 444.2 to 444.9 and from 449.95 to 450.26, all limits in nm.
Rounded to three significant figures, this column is 1.05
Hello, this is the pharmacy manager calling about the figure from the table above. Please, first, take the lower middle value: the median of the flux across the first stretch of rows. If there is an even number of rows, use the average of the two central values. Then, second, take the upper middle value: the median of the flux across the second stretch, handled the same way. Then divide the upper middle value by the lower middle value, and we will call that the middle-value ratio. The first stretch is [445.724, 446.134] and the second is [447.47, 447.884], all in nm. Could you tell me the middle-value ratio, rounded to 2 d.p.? 1.28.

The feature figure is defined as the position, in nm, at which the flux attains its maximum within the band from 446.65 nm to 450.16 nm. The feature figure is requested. 450.107 nm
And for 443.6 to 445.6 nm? 445.262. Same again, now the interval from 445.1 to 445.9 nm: 445.262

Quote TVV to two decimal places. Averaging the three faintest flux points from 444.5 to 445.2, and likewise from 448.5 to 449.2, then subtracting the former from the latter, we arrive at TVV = 0.08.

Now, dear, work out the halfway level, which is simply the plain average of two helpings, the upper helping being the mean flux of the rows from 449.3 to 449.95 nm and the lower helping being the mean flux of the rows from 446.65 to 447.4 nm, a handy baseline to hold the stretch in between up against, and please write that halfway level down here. 1.33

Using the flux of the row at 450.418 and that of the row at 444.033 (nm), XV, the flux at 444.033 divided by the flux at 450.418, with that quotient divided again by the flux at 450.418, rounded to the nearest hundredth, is 0.58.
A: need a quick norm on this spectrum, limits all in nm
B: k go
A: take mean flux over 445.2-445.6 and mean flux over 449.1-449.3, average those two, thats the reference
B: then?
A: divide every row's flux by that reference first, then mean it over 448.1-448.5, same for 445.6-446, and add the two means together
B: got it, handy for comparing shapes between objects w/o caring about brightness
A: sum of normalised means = 1.82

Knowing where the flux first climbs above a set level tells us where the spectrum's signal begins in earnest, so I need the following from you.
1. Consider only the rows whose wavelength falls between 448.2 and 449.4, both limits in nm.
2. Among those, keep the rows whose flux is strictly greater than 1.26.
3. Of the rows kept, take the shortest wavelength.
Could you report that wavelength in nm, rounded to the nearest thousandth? 448.348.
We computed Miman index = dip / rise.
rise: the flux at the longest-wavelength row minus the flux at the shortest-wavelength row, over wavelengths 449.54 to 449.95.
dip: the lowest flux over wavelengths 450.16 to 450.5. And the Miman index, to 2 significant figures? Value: 11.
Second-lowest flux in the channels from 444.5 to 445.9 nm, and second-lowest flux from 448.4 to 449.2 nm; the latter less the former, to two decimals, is 0.22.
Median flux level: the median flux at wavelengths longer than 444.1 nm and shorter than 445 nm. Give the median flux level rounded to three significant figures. 1.29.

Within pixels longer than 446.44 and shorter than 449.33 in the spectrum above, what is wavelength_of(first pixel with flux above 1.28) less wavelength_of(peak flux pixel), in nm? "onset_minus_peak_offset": -1.44 nm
